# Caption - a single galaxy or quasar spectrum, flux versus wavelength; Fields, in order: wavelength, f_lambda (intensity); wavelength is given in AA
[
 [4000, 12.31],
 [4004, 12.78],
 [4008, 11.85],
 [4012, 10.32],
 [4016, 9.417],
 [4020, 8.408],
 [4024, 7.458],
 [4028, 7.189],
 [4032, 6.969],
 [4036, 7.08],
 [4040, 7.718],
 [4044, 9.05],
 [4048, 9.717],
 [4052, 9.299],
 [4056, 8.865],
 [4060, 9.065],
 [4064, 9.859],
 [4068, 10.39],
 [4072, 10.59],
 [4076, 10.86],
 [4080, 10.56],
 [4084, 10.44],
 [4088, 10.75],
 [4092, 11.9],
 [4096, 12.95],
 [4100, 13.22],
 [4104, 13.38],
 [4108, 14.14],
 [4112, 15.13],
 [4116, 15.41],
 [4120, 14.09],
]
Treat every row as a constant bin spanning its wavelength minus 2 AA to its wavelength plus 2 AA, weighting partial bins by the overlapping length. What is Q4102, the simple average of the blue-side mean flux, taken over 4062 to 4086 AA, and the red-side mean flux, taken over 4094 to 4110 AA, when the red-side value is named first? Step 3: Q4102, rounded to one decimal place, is 11.9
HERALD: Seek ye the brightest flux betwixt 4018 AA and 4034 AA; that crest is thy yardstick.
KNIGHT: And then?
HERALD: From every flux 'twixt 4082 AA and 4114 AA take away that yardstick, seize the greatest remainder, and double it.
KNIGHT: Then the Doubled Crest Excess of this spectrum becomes 13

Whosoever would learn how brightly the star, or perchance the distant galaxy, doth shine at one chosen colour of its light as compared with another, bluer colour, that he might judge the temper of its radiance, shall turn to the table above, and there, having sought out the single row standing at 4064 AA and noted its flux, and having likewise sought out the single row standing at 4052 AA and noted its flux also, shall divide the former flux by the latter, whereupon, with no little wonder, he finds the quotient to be 1.1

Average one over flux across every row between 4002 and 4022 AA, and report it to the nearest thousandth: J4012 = 0.097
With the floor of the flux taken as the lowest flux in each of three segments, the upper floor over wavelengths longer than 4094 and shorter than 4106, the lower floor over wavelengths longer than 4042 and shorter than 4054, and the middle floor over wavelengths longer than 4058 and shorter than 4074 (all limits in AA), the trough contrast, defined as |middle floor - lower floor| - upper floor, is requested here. -12.9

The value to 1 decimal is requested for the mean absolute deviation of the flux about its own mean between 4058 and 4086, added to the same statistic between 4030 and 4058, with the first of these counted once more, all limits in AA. 1.9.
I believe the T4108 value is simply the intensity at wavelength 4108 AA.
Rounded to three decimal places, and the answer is 14.140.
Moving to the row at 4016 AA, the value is 9.417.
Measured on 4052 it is 9.299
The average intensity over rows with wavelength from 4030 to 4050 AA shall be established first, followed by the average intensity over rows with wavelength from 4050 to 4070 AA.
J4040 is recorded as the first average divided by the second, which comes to 0.85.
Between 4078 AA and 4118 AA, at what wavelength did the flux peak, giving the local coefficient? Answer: 4116 AA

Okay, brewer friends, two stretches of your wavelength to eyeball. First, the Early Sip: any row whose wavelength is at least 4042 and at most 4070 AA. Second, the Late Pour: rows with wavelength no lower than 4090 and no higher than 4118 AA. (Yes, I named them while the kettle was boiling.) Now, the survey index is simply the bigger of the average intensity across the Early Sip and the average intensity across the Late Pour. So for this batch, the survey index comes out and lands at 13.7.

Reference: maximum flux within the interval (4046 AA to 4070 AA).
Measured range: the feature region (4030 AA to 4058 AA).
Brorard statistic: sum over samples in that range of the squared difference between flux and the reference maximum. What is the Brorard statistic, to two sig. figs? 36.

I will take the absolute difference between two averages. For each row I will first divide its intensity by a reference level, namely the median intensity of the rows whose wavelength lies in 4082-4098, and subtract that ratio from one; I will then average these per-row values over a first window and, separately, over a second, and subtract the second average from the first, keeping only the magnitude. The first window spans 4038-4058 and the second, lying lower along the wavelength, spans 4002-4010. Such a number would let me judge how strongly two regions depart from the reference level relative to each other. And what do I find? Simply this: 0.30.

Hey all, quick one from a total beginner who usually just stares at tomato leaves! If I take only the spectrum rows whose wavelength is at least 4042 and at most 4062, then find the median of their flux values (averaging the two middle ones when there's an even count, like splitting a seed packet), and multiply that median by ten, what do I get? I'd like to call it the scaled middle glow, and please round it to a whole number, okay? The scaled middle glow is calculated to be 91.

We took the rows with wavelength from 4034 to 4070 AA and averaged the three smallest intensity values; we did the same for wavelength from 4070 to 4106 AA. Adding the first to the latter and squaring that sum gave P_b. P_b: 339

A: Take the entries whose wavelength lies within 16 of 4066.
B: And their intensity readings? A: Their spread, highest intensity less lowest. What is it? 2.0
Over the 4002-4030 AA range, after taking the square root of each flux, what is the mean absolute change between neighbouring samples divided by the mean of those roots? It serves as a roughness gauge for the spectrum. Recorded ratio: 0.0482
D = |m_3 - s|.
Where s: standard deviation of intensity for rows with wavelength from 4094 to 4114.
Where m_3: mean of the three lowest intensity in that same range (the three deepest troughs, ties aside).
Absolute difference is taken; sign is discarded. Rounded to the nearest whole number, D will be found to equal 12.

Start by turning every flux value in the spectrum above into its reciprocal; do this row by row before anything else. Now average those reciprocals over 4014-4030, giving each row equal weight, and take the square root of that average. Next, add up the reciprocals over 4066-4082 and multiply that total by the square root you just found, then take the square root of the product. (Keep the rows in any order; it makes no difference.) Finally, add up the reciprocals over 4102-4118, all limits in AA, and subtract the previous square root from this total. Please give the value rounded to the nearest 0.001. -0.089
